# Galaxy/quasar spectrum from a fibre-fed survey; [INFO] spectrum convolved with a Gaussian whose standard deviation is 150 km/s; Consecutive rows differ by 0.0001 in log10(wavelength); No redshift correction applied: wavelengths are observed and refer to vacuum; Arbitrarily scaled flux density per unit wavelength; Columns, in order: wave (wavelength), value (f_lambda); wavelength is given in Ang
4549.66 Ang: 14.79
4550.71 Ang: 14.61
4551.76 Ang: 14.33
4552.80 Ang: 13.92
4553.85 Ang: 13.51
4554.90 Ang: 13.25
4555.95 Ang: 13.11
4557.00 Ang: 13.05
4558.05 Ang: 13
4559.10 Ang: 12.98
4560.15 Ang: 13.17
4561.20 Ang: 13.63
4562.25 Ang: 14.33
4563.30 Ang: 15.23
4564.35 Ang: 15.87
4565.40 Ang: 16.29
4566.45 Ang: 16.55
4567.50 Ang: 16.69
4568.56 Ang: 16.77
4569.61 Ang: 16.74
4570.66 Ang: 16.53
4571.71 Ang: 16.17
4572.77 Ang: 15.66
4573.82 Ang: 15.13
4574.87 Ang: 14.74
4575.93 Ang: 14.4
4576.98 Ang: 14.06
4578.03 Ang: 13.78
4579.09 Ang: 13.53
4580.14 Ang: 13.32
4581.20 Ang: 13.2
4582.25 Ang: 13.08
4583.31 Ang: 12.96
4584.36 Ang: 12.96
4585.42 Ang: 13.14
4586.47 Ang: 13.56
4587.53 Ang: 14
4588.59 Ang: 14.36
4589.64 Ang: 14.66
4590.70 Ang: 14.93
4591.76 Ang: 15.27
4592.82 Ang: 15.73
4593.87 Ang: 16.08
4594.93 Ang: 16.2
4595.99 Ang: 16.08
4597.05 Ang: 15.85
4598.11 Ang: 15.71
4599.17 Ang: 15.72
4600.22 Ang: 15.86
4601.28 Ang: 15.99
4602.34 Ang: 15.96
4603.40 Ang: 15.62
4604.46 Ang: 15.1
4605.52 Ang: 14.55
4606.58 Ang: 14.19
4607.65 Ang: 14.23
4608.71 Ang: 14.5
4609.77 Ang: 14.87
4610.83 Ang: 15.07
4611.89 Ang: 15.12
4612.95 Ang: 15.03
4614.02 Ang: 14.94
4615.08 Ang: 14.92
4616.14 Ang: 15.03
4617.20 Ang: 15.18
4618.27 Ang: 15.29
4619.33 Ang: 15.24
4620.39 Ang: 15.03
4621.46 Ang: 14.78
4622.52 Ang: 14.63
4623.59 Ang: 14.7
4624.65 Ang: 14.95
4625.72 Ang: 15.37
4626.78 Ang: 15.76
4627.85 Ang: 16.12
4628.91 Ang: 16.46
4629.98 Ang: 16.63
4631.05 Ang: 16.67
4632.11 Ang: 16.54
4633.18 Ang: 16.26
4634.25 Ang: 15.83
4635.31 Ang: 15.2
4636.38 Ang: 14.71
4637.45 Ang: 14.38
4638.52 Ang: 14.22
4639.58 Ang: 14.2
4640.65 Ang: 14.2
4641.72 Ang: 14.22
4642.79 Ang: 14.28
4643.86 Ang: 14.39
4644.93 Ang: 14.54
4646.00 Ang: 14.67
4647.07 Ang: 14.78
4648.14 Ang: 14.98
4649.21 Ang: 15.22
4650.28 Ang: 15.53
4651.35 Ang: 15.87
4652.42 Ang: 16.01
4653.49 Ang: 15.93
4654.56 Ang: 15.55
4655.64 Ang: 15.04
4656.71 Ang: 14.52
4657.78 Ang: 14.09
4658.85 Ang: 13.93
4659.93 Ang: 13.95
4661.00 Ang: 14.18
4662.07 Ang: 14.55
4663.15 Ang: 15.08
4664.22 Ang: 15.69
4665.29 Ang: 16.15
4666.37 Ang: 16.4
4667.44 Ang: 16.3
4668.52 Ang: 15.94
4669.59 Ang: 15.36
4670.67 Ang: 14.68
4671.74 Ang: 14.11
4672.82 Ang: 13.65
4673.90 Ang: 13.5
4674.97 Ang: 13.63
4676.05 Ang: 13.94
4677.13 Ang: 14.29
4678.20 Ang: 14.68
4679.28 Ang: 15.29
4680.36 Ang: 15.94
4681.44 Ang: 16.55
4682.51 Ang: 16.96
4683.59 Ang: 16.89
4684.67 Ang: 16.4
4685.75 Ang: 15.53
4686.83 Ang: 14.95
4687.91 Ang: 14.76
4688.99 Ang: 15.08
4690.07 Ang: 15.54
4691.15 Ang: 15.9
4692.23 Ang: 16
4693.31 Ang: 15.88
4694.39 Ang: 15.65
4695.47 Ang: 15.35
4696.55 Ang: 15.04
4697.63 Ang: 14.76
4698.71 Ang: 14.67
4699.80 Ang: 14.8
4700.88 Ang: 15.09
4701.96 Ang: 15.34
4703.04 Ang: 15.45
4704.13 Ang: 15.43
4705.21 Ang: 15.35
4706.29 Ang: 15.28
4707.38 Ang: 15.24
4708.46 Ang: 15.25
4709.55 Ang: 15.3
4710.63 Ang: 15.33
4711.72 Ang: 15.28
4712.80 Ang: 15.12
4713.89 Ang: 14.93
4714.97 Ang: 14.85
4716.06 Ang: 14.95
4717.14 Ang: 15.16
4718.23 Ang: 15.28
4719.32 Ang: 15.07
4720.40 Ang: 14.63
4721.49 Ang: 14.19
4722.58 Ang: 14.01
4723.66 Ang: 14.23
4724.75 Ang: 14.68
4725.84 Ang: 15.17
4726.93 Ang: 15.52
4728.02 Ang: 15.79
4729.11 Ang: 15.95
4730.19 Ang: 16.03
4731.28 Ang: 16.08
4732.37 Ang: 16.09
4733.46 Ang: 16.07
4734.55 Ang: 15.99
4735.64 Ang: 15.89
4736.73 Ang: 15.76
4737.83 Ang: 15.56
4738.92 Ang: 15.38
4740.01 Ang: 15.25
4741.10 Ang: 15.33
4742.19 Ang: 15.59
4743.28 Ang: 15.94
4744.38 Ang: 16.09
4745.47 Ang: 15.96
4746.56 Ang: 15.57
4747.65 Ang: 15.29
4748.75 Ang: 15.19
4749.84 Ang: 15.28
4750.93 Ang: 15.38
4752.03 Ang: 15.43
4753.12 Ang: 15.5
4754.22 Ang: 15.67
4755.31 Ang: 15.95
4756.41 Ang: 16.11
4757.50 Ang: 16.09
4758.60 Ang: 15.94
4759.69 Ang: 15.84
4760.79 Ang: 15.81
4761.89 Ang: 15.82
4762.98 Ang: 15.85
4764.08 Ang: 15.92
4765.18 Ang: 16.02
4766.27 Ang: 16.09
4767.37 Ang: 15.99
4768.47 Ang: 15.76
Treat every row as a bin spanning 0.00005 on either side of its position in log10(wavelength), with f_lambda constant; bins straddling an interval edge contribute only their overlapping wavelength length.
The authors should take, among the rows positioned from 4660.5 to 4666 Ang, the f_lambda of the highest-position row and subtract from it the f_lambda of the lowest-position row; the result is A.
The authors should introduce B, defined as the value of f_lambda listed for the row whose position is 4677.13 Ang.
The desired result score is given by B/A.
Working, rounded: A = 2.0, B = 14.29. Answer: 7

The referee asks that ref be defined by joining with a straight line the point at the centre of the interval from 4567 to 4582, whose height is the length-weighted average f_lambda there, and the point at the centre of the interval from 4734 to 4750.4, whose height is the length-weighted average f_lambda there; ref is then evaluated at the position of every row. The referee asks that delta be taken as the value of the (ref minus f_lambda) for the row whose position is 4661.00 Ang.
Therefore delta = 1.1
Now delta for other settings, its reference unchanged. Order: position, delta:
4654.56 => -0.3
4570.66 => -1.5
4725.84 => 0.4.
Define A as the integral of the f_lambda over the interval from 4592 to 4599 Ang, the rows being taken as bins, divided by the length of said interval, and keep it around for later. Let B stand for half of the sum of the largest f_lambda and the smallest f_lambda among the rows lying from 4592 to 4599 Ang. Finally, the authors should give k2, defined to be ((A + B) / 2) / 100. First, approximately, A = 15.9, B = 16.0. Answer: 0.159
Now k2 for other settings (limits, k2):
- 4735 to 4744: 0.156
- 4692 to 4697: 0.155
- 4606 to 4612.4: 0.147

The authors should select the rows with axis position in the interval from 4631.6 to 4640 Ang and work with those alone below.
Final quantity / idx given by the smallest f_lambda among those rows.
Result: 14.2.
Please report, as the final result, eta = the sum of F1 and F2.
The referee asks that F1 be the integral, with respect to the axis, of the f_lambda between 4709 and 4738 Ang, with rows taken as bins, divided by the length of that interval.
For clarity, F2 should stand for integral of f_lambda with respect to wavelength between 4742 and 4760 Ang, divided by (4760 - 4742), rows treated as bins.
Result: 31.0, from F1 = 15.3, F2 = 15.7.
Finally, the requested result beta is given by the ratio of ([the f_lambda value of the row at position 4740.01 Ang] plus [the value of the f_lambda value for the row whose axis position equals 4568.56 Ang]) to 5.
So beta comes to 6.40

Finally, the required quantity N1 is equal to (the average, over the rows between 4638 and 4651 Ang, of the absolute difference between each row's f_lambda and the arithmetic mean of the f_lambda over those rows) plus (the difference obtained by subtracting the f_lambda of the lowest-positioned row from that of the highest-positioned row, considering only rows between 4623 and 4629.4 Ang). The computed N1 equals 2.1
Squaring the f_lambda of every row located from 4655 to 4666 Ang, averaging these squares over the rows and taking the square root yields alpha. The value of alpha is 14.74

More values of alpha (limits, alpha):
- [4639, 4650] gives 14.55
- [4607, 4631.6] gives 15.25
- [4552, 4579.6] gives 14.76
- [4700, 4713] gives 15.29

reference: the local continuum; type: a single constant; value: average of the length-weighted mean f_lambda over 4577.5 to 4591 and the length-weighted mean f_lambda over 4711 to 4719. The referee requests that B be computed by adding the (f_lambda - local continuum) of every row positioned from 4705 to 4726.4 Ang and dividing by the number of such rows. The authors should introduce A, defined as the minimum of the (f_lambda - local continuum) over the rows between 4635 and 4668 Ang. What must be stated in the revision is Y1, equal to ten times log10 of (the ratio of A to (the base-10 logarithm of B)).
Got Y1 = 3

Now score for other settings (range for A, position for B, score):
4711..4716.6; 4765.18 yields -49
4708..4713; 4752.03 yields -119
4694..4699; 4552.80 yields -14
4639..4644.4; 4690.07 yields 82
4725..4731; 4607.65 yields 17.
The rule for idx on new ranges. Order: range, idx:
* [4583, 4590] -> 12.96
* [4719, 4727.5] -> 14.01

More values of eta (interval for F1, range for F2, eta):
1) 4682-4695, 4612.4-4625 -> 30.8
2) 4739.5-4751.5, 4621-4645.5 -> 30.7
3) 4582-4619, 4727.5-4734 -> 30.9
